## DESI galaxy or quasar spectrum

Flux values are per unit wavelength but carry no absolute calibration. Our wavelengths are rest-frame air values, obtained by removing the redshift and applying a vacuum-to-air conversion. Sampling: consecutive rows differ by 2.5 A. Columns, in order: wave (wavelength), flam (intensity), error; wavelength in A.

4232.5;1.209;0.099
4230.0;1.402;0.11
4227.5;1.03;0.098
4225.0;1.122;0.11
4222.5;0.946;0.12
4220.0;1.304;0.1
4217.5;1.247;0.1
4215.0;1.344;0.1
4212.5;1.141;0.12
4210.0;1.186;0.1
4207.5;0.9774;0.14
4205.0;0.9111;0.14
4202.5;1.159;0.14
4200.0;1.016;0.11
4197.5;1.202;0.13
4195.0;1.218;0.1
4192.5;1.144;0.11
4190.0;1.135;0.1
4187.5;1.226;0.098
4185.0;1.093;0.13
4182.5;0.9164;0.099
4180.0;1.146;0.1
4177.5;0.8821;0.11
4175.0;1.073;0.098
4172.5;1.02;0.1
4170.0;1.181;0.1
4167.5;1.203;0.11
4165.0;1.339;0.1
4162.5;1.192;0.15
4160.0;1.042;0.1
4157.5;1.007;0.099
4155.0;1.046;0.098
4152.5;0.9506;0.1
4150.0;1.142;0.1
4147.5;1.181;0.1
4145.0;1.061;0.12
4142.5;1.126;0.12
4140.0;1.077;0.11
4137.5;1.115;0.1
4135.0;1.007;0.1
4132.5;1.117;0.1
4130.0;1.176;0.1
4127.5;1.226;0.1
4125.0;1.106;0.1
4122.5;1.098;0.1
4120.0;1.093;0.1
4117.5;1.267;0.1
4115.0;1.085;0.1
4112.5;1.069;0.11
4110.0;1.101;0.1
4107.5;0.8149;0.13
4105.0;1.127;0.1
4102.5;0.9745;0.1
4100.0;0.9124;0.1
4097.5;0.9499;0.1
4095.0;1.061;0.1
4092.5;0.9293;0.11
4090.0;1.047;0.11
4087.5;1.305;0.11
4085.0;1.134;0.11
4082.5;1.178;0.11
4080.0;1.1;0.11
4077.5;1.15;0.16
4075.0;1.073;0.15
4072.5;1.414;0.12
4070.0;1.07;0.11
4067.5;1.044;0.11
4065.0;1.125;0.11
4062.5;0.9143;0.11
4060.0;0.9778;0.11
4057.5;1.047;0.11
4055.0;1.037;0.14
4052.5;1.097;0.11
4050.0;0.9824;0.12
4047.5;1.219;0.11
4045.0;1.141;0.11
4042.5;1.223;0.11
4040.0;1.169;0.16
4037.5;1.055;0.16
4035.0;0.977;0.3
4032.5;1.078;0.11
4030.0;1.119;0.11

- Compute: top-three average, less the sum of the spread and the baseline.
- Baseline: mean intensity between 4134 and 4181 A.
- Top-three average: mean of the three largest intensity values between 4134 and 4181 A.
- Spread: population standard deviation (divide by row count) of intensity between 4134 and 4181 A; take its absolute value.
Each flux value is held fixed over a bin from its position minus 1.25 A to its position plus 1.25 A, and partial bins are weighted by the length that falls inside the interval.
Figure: 0.049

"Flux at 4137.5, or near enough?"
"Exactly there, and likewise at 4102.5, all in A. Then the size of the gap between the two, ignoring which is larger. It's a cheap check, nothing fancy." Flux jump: 0.14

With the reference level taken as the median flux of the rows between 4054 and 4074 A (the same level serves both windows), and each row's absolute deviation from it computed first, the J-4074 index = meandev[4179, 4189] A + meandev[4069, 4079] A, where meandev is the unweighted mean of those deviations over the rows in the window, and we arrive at 0.246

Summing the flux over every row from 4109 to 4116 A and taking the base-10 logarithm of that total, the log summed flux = 0.513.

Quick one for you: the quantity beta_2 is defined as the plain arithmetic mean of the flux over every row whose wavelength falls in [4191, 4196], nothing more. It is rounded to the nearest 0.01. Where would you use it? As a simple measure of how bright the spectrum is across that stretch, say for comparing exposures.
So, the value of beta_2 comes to 1.18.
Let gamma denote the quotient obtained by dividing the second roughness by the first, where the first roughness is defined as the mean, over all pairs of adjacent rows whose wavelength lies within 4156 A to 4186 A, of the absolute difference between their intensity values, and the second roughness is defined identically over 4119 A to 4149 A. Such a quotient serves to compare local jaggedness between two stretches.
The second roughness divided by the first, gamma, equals 0.47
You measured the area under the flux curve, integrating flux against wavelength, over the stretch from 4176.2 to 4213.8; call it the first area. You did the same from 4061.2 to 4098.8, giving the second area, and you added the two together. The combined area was 82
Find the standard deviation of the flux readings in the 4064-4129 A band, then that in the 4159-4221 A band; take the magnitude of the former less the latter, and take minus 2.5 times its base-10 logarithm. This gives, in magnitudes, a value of 6.6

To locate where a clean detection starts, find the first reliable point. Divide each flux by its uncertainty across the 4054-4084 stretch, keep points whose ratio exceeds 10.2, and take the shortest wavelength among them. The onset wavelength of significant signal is 4065.0 A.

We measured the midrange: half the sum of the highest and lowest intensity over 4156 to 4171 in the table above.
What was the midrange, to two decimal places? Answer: 1.17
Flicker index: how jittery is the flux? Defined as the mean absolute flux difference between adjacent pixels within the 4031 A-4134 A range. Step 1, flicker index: 0.11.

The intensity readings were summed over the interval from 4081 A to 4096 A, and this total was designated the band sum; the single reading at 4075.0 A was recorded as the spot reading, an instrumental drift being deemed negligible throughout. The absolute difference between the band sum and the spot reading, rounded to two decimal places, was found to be 5.58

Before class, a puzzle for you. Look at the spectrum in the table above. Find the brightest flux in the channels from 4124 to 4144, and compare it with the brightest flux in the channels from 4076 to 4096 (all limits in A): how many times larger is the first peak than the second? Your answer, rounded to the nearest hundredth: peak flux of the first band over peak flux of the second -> 0.94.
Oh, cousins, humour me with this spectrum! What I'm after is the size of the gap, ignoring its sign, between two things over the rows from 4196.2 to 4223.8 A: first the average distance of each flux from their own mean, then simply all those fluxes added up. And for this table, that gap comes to 12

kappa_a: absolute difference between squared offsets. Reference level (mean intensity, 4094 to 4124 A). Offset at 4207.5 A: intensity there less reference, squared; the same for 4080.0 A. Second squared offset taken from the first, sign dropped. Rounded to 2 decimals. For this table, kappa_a 0.00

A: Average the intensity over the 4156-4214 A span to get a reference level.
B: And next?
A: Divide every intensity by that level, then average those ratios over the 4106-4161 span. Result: 0.98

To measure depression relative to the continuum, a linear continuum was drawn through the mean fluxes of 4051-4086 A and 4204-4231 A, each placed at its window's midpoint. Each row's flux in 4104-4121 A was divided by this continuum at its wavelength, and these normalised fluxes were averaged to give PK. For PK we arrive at 0.971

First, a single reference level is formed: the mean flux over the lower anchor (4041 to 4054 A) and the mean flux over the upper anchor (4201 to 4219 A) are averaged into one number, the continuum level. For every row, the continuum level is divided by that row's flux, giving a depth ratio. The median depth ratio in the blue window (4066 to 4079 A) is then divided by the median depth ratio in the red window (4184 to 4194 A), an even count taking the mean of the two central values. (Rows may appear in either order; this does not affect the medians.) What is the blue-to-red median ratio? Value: 1.06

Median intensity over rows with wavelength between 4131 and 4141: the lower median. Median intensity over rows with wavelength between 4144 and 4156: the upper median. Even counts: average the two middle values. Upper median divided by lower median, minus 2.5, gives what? -1.53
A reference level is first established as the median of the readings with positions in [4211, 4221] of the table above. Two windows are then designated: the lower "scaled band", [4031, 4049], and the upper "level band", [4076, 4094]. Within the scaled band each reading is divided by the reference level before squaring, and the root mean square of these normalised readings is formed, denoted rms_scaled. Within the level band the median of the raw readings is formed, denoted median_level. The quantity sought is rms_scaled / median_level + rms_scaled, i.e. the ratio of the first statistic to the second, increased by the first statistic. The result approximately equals 1.66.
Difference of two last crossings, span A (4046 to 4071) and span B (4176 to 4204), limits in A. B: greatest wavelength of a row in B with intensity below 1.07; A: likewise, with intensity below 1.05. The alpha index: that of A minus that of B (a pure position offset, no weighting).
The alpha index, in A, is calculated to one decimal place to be -132.5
